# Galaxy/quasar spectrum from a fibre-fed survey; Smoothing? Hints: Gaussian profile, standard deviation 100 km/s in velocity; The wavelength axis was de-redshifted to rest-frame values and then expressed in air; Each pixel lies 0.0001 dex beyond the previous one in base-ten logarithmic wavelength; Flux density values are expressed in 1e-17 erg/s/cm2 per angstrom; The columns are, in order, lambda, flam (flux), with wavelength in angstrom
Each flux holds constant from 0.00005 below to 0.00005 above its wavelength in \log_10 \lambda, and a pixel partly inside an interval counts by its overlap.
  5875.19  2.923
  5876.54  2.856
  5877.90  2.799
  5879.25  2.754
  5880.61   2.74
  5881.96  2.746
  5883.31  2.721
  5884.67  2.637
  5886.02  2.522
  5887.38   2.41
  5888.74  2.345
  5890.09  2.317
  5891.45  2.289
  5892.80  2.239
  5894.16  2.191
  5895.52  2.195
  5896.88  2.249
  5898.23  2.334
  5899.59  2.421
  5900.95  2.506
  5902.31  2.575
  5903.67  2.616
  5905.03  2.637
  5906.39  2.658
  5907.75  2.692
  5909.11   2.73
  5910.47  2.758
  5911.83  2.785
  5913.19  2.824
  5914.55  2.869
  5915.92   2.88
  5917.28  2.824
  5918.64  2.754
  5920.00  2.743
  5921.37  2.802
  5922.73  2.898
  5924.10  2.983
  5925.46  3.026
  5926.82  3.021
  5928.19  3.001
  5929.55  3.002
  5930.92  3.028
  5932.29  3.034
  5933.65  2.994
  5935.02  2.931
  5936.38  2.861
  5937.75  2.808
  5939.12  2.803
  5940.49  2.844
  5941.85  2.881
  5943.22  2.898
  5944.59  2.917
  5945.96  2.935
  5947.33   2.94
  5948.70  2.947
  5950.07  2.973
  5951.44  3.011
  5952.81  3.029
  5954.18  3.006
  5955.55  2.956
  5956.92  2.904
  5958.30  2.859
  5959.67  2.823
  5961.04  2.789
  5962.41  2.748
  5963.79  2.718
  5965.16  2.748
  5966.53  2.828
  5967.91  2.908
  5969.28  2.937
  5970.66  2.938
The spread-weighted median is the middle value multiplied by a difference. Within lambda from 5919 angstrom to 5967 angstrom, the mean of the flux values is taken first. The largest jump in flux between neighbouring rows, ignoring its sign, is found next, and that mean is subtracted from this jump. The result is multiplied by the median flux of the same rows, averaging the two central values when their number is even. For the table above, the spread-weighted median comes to -8.2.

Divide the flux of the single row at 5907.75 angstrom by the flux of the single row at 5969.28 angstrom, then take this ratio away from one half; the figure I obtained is -0.42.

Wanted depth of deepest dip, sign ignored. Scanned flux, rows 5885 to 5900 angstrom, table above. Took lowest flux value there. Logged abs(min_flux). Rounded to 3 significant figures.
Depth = 2.19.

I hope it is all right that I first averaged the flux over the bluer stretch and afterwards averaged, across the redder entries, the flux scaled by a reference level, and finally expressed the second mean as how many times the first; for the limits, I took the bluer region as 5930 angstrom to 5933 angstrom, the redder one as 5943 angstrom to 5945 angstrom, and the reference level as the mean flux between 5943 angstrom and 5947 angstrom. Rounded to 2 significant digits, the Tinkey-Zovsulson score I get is 0.33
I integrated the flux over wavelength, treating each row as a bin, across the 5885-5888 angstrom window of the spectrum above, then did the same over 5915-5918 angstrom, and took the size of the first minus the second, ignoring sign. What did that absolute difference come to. 1.1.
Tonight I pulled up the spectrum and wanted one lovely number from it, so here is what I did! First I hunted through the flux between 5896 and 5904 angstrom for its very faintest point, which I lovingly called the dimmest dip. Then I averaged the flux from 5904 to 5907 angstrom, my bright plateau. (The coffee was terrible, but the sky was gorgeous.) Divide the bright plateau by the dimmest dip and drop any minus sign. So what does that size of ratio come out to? 1.18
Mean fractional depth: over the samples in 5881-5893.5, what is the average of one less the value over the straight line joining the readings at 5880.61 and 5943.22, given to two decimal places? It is 0.10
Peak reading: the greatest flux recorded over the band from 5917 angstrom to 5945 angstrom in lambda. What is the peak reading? 3.034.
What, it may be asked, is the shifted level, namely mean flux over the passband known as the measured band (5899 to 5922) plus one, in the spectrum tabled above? 3.71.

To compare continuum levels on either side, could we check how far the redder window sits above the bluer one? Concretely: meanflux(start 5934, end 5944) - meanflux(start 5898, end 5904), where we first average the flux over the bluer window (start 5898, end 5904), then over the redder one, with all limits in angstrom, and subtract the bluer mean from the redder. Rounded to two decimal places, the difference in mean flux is 0.37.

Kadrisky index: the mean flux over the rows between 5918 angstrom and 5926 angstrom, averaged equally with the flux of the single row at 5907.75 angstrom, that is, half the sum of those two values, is 2.78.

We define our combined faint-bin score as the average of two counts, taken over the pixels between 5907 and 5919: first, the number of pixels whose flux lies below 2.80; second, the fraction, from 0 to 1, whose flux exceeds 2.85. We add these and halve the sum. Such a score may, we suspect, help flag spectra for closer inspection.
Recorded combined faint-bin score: 3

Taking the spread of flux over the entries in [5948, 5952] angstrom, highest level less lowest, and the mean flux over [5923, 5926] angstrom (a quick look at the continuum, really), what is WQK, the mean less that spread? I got 2.9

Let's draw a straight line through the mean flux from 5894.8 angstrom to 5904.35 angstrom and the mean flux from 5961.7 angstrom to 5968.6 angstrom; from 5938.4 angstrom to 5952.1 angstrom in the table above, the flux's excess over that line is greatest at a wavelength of 5951.44 angstrom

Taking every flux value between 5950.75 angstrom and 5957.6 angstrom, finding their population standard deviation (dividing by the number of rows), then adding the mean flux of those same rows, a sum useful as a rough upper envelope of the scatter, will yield 3.0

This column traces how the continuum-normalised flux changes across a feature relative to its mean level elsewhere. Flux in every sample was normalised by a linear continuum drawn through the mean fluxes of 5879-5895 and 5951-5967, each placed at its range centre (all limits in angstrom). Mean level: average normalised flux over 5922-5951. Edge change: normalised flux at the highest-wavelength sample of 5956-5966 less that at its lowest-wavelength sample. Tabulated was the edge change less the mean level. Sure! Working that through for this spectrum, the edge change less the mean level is -1.14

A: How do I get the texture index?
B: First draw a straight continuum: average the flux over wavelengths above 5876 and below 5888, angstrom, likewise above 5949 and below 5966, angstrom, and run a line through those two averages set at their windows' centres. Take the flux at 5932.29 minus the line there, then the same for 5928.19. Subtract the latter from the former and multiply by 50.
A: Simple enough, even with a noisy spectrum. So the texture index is 1.1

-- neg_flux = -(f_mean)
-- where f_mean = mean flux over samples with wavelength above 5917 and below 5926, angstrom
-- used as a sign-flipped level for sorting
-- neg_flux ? -2.9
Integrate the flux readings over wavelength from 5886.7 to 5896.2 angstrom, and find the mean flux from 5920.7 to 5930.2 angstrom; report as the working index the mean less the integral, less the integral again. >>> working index -40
